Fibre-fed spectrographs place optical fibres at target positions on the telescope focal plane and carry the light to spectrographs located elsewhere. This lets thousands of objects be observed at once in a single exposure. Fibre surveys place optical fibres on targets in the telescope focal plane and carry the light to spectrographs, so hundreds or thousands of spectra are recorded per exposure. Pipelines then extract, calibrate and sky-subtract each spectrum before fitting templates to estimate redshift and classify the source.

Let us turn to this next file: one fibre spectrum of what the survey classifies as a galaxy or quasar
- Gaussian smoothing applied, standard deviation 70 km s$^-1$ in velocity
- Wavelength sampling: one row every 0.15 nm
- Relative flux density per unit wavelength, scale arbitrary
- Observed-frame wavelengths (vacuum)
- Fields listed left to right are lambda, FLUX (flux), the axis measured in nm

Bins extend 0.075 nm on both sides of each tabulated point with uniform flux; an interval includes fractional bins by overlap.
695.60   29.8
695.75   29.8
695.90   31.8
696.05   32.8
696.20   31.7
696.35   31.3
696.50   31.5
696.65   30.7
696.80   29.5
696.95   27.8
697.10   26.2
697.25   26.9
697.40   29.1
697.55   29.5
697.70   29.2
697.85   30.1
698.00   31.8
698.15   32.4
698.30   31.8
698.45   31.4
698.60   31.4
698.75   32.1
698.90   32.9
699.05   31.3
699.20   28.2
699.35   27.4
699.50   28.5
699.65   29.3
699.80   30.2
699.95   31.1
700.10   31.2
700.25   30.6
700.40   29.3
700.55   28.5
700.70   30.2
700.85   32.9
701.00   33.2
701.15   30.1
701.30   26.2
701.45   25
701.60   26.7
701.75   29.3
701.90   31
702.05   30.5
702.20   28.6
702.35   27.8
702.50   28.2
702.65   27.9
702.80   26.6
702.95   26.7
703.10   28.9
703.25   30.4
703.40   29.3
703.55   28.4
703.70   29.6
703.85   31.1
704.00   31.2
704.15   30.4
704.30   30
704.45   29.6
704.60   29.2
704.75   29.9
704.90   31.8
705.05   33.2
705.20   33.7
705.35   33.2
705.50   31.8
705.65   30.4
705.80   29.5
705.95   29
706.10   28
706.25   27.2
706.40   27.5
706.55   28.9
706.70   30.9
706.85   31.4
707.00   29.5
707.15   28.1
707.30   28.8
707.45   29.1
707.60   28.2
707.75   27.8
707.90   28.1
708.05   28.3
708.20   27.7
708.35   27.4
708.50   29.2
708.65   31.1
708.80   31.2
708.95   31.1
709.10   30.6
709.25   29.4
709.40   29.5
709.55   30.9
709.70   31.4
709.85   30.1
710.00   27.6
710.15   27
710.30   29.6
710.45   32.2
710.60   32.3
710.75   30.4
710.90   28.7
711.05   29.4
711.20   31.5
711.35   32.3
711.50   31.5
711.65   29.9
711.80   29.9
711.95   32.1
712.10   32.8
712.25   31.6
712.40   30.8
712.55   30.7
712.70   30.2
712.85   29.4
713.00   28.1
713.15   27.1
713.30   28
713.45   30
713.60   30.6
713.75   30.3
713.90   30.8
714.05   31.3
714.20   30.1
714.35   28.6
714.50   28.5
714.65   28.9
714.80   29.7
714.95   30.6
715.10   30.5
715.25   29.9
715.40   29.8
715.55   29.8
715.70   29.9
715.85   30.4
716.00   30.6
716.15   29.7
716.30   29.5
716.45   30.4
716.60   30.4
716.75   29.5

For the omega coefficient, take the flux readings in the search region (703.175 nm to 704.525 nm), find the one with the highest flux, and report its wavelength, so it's 704.00 nm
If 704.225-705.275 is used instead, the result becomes 705.20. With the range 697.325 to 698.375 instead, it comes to 698.15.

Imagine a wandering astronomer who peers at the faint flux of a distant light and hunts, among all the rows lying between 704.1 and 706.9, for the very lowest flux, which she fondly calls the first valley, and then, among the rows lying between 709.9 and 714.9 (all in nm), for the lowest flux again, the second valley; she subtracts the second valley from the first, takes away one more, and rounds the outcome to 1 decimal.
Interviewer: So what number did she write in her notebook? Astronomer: -0.8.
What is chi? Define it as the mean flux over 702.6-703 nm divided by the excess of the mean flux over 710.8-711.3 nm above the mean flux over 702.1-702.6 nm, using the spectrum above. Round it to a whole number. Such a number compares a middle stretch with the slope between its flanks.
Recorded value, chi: 16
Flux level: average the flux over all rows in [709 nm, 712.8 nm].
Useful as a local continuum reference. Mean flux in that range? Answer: 30.5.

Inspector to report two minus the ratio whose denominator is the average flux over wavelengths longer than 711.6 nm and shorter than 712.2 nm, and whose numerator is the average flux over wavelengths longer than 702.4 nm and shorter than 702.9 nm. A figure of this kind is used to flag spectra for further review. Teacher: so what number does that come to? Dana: 1.12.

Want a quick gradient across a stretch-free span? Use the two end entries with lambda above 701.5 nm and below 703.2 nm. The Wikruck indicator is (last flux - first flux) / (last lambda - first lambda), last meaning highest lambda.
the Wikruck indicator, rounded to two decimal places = 1.47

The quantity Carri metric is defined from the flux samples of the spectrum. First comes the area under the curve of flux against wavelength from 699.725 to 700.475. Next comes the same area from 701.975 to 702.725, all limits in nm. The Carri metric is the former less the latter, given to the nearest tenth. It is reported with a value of 1.4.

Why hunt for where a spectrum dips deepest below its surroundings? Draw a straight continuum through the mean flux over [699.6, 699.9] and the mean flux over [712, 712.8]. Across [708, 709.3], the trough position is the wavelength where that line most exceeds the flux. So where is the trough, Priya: 708.35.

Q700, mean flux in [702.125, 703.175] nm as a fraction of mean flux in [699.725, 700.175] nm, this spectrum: 0.902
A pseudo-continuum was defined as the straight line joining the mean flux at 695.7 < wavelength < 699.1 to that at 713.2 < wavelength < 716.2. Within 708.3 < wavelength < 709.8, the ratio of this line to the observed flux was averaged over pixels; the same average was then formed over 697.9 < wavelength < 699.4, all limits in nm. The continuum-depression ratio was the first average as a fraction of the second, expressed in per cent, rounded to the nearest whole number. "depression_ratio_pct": 101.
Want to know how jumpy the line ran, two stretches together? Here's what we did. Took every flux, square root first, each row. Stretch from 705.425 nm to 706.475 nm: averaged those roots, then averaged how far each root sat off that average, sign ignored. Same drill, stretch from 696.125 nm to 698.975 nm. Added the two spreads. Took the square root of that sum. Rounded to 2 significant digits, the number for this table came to 0.51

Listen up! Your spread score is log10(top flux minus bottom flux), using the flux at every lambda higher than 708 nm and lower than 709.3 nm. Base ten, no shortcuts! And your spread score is 0.6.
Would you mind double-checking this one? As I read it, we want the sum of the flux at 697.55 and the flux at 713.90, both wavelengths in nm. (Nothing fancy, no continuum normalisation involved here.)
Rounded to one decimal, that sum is 60.3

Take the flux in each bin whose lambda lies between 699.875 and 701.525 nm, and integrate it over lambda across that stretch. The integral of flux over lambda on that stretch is 49.2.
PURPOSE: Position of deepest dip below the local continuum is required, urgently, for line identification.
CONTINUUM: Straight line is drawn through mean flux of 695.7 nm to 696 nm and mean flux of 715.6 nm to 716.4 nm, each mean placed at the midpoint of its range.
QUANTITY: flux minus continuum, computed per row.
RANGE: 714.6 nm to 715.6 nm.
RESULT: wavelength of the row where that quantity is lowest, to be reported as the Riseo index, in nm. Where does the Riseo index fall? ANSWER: 714.65 nm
